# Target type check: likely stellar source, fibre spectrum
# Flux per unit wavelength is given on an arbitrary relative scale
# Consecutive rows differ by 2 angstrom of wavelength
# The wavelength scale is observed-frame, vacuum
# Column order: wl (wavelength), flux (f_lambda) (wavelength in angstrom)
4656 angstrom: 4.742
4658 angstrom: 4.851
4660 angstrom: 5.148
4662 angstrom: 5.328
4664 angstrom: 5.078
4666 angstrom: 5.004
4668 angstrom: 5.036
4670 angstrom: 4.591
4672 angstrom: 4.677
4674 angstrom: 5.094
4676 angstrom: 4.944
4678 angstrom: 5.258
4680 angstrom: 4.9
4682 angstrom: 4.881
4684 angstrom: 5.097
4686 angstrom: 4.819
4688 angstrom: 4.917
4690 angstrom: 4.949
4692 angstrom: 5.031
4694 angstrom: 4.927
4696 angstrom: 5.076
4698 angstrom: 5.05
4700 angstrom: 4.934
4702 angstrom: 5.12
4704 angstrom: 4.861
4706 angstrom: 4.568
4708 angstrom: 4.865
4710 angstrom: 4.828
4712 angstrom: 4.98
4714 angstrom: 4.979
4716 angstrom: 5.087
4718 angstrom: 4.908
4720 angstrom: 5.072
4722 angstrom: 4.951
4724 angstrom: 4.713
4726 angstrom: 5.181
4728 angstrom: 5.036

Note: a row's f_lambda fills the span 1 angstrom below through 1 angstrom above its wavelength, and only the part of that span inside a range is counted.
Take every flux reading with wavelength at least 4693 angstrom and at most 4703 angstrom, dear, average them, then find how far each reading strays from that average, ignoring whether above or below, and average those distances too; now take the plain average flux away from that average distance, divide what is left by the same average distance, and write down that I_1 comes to -68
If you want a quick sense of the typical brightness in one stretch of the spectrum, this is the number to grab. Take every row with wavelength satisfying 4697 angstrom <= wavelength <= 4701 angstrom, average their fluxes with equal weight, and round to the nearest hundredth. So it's 4.99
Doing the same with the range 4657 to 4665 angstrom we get 5.10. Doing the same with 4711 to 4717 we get 5.02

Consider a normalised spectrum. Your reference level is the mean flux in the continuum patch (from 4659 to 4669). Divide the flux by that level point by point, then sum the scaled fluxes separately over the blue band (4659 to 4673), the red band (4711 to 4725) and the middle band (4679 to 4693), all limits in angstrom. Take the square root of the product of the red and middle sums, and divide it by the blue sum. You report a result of 0.99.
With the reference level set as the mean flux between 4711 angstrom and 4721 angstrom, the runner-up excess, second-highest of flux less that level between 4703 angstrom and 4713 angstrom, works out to -0.14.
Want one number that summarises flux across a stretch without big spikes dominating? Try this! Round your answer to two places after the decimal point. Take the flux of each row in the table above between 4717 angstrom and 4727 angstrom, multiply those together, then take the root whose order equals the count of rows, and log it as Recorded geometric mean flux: 4.96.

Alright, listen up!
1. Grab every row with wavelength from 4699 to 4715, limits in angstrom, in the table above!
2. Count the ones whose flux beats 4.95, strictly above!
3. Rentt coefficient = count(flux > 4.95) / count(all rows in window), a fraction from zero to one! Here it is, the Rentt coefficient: 0.4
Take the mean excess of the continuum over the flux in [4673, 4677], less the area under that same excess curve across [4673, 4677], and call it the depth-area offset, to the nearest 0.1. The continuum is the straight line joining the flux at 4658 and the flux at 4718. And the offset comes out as 0.5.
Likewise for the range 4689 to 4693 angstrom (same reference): 0.3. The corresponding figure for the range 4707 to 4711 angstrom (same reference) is -0.2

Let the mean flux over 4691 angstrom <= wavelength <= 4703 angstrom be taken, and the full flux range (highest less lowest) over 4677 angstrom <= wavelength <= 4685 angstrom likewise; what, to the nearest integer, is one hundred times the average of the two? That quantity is 270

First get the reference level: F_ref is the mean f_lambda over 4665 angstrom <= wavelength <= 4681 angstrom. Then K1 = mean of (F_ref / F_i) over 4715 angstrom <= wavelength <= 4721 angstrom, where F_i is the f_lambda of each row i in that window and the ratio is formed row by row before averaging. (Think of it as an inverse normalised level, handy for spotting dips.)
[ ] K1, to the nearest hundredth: 0.98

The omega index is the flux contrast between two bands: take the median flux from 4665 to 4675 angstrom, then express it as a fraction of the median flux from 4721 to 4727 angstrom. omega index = 1.01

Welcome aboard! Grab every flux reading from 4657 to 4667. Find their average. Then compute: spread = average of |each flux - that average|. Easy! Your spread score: 0.12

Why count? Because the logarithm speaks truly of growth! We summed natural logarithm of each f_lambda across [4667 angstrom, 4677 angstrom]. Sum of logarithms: 7.91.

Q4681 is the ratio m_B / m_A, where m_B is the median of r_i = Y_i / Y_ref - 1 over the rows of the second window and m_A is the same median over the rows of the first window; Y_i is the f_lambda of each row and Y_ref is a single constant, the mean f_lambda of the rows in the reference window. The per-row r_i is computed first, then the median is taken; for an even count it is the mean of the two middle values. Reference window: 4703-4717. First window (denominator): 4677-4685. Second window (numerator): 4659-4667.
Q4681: 2.0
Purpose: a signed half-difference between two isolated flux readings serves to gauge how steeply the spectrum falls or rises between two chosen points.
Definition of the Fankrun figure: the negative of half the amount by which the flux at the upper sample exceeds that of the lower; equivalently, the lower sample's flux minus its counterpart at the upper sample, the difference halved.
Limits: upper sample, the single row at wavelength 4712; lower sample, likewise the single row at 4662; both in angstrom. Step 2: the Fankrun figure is 0.17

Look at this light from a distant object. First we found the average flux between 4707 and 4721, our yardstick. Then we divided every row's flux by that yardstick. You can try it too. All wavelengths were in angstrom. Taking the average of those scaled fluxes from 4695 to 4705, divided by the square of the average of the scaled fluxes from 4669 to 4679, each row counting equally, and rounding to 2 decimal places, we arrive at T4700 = 1.03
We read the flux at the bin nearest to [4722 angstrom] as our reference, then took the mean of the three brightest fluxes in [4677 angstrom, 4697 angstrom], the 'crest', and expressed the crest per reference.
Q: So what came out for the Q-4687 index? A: 1.04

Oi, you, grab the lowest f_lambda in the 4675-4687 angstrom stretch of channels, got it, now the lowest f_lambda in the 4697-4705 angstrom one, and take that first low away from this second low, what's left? 0.04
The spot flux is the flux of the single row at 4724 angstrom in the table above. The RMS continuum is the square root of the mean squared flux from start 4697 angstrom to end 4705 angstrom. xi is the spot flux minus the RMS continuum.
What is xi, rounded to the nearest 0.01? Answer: -0.28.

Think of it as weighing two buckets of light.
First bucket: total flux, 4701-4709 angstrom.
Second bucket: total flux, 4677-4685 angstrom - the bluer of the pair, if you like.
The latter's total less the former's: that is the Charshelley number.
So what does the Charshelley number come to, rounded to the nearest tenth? 0.7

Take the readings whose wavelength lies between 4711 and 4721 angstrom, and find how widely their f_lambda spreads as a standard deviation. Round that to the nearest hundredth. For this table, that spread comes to 0.07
